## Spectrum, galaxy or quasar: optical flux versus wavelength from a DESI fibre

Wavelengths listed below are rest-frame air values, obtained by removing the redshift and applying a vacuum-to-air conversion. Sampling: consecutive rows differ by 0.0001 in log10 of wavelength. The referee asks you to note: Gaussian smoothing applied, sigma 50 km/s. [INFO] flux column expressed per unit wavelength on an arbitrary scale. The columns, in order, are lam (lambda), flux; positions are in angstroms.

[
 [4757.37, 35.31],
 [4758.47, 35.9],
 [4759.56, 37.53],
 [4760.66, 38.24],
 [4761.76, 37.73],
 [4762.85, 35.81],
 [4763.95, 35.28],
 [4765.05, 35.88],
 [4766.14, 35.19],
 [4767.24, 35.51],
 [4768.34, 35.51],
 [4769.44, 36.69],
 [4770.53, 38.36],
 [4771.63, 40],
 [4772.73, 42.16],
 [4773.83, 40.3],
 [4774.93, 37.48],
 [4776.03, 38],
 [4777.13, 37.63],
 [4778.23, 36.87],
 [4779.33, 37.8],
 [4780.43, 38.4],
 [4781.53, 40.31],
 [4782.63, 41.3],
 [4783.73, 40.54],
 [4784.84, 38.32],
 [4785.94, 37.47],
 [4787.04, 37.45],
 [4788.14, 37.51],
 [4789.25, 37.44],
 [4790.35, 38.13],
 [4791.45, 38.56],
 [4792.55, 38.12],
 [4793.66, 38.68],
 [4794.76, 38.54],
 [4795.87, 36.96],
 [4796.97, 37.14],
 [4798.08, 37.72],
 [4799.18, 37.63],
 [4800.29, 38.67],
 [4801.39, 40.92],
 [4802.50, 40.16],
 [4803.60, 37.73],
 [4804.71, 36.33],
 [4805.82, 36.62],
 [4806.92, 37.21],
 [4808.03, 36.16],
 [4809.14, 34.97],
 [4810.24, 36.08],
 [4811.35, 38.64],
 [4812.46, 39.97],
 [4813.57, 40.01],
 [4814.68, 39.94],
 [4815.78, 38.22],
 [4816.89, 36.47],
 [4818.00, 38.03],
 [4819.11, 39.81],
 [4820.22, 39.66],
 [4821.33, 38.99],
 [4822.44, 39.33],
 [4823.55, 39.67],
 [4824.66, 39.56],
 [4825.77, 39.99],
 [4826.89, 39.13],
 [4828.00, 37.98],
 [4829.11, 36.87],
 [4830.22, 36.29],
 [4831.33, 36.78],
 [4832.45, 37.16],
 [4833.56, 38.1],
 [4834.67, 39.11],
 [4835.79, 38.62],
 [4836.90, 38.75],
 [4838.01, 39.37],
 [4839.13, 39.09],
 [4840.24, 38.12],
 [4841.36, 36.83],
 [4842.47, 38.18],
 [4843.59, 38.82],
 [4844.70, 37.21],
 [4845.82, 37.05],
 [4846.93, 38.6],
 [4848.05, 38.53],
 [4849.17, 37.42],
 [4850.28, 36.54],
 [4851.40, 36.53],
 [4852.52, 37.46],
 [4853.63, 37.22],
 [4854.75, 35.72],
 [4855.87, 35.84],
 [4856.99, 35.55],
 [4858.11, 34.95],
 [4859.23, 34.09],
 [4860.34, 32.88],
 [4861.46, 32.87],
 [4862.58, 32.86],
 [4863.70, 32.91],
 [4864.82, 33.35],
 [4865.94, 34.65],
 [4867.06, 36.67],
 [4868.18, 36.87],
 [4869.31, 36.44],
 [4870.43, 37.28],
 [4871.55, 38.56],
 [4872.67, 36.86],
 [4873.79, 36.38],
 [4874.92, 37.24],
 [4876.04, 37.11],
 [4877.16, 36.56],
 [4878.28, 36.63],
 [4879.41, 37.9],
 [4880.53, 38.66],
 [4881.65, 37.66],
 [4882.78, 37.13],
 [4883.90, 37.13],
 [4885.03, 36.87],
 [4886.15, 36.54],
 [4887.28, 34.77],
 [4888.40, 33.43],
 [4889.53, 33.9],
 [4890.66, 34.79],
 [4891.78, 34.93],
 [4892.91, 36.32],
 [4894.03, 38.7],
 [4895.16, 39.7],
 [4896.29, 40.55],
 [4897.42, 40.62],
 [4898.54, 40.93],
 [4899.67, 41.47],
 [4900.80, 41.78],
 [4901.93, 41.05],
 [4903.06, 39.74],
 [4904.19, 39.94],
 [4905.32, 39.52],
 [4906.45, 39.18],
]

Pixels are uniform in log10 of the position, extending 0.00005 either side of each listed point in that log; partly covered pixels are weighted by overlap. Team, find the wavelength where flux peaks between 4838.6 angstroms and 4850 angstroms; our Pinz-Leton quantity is 4839.13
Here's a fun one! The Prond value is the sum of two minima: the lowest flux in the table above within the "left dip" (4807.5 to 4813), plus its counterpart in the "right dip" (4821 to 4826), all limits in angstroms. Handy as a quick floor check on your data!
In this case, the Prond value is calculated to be 74.0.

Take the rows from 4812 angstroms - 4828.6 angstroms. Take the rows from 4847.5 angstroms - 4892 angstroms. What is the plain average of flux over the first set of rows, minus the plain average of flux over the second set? 3.1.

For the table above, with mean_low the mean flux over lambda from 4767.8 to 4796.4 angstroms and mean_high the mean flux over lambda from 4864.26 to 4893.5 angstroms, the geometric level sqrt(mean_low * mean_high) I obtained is 37.4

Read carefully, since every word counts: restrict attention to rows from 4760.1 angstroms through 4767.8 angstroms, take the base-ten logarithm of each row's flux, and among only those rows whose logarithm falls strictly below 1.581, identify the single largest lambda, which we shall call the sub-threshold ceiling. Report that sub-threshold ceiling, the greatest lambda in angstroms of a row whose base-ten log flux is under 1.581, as 4767.24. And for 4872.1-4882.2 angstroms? 4881.65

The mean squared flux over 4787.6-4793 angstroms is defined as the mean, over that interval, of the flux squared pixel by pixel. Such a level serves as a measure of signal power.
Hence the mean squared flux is 1441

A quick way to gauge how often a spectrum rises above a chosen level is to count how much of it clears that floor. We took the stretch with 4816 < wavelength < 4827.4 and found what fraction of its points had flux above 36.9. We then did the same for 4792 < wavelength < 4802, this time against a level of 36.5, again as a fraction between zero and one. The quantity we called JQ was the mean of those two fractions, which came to 0.95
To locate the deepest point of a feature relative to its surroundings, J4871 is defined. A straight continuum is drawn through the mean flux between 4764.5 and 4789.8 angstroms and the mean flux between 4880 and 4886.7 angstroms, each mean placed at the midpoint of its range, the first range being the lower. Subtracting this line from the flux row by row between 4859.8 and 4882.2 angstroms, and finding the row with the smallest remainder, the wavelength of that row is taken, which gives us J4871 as 4862.58 angstroms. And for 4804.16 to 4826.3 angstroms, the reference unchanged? 4809.14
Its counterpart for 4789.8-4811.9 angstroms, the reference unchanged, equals 4809.14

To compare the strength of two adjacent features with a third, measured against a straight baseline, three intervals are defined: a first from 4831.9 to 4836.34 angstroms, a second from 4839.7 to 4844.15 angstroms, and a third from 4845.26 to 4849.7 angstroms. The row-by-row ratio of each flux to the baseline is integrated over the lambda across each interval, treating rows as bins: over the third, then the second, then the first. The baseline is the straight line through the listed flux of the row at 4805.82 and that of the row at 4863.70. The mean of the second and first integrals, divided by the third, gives 0.99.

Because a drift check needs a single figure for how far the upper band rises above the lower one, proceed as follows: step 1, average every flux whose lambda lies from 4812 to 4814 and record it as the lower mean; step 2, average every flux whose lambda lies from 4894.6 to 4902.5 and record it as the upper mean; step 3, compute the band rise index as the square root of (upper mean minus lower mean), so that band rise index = 0.9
